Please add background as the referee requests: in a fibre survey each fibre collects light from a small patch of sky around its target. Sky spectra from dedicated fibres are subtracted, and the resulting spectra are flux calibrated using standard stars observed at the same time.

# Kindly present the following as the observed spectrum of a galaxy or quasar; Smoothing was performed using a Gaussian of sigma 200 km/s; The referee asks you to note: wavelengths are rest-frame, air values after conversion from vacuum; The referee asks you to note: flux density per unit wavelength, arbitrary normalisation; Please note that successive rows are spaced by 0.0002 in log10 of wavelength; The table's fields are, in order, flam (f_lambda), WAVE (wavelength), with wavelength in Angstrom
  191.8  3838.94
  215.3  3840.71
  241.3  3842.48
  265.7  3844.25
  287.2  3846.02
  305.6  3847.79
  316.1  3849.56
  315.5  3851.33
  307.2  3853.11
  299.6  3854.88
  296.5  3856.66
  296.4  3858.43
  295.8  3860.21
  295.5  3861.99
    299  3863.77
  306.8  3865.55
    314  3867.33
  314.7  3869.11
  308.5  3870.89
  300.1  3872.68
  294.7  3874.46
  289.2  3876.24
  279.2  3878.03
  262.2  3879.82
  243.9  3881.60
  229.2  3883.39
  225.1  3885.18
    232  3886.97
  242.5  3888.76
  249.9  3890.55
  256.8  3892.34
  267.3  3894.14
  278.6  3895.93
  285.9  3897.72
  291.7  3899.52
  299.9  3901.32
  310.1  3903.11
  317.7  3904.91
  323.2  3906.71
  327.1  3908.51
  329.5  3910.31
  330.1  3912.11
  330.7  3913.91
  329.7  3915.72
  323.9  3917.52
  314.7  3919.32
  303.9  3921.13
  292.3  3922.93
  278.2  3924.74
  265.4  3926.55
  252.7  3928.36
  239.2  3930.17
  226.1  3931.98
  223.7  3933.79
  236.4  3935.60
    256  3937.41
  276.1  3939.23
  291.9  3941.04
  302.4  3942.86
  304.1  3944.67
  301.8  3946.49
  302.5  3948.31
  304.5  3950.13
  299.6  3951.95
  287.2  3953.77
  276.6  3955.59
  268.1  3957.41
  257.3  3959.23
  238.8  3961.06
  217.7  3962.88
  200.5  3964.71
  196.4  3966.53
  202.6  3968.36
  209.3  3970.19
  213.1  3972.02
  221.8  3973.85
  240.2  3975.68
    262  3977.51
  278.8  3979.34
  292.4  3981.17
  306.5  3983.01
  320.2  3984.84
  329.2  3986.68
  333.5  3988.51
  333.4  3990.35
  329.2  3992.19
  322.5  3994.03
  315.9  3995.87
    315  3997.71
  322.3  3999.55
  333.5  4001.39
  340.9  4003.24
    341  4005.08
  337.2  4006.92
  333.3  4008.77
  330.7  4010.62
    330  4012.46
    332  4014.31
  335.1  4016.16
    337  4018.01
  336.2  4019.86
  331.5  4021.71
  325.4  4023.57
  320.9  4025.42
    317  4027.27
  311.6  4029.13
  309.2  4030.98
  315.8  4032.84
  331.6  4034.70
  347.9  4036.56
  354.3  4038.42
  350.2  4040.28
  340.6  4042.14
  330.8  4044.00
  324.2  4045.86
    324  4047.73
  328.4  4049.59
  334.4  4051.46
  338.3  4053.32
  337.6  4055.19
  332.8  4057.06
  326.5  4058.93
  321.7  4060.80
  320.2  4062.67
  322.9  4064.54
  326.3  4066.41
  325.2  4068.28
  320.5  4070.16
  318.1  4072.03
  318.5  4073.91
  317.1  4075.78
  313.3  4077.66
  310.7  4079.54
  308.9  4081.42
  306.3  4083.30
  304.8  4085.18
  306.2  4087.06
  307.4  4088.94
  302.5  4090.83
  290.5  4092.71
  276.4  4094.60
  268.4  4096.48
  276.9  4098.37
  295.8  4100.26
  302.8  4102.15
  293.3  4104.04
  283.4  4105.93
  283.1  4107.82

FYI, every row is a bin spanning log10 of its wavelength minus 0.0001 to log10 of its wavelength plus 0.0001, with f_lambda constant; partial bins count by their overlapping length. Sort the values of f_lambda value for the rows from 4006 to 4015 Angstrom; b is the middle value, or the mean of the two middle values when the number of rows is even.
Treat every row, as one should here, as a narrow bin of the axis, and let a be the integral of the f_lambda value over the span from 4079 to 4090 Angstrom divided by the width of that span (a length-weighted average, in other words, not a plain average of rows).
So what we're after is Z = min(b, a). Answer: 307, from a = 307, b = 332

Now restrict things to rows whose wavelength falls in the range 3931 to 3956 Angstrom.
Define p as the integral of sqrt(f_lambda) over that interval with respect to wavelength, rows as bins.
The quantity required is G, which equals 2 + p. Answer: 418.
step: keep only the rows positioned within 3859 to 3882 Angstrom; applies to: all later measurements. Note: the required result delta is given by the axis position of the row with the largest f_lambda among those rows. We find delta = 3869.11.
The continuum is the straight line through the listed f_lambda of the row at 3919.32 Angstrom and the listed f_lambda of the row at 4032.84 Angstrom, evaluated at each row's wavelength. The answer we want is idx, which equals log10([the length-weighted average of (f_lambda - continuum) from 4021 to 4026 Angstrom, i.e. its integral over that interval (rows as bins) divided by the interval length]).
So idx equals 1.01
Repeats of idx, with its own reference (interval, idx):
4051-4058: 1.30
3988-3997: 1.04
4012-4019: 1.26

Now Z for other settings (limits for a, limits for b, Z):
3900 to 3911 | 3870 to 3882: 289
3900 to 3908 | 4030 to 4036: 312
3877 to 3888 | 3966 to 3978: 213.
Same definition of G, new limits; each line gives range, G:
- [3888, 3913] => 430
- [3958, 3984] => 403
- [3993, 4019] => 475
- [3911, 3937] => 437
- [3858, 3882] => 413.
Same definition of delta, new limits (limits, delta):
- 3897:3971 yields 3913.91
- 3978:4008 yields 4005.08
